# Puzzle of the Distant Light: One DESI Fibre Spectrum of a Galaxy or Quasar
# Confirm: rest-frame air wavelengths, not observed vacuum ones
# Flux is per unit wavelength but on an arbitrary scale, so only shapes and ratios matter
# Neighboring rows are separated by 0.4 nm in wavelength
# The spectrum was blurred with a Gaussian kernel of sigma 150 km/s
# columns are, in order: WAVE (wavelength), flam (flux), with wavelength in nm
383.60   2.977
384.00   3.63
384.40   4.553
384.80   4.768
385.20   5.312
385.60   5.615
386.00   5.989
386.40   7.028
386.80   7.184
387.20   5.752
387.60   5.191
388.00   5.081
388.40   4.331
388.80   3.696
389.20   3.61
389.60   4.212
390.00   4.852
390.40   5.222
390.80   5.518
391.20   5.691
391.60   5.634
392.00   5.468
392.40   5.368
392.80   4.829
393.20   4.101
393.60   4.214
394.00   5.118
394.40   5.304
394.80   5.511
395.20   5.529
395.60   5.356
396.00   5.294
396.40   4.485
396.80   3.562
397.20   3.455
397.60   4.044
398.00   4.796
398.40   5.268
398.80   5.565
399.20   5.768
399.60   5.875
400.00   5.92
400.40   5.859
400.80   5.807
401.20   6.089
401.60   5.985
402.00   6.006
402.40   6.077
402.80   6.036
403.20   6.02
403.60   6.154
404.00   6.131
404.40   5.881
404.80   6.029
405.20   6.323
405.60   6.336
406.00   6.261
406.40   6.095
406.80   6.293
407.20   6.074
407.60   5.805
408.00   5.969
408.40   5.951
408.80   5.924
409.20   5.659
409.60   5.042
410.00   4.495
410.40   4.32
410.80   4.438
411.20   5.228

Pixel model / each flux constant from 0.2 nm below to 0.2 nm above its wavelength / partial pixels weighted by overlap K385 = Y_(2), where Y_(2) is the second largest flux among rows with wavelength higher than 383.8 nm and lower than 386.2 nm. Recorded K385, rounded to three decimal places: 5.615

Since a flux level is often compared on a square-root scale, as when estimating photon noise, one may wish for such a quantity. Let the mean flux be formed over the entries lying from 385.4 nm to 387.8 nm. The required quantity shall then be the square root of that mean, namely 2.48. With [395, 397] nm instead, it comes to 2.20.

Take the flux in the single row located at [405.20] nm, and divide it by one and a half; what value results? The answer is 4.2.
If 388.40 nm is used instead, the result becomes 2.9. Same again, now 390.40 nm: 3.5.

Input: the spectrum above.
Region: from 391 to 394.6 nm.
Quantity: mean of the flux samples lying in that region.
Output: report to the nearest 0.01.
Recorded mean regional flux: 5.08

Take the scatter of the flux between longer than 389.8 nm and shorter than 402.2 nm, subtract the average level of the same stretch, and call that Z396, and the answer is -4.5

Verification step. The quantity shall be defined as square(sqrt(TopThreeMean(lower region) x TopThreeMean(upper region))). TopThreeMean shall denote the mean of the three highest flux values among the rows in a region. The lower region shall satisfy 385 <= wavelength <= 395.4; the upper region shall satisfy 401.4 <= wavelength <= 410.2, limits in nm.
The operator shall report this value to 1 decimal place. 42.5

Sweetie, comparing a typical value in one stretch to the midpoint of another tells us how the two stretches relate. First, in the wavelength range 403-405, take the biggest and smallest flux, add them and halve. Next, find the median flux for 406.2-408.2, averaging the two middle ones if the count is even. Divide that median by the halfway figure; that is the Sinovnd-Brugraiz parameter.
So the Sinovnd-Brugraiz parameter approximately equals 1.01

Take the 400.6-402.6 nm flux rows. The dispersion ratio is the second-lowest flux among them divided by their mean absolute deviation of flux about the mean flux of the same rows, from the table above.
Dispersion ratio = 77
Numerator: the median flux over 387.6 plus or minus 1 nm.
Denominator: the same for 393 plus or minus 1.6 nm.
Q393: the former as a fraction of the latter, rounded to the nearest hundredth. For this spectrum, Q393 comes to 1.00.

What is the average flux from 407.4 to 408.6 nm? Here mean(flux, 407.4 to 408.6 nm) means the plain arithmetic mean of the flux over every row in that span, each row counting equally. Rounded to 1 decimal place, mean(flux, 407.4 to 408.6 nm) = 5.9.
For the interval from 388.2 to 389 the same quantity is 4.0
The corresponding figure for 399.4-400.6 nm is 5.9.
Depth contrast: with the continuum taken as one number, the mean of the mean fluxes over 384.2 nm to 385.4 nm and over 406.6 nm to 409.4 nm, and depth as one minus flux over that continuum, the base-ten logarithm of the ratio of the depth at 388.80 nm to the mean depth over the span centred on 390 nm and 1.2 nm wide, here 0.4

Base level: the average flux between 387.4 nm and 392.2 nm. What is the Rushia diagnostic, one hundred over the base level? 20.5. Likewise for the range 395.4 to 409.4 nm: 17.7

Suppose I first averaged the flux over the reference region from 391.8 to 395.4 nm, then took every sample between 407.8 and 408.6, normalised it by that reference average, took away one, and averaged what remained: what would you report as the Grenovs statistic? 0.18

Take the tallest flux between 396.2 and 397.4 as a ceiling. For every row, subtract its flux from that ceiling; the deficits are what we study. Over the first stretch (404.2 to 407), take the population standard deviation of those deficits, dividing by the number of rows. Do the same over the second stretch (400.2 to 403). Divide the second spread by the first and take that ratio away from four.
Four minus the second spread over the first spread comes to 3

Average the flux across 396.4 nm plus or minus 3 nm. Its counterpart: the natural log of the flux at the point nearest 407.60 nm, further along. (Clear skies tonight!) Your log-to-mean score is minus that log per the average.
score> -0.360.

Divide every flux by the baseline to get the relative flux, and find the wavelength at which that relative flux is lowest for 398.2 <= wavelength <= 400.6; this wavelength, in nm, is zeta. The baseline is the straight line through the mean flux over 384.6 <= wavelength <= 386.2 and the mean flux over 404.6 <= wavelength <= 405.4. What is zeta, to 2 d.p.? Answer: 398.40 nm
